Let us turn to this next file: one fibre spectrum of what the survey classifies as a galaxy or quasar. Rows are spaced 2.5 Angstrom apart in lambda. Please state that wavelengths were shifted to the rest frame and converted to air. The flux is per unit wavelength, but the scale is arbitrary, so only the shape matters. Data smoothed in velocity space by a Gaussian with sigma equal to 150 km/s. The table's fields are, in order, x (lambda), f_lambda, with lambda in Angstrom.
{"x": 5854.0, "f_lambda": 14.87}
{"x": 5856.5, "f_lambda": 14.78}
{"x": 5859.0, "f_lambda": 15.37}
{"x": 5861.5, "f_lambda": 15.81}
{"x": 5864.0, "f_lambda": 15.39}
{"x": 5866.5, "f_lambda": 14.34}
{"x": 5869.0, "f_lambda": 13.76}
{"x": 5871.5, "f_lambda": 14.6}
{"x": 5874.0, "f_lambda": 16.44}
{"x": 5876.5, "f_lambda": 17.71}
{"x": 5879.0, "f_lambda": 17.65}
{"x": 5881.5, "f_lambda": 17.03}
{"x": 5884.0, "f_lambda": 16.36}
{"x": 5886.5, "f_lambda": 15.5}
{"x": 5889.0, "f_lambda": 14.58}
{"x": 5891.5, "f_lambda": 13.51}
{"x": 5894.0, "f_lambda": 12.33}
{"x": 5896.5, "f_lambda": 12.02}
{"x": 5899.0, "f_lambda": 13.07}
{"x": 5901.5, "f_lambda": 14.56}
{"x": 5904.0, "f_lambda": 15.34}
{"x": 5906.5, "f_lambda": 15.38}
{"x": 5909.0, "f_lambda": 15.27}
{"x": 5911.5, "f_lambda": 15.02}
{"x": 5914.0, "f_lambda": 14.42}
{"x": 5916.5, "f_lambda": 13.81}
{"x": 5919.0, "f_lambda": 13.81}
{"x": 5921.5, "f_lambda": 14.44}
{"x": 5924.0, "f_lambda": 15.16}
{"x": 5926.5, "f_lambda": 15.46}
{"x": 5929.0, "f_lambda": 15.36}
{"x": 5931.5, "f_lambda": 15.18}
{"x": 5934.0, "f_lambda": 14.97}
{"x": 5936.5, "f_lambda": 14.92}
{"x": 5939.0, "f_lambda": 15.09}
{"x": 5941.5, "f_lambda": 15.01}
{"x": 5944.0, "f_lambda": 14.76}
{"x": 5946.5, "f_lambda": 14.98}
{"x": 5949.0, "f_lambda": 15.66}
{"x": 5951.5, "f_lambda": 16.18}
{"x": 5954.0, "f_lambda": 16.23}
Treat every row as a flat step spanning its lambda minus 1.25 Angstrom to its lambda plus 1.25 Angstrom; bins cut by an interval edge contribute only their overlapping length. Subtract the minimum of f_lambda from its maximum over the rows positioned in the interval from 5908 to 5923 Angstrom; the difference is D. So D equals 1.46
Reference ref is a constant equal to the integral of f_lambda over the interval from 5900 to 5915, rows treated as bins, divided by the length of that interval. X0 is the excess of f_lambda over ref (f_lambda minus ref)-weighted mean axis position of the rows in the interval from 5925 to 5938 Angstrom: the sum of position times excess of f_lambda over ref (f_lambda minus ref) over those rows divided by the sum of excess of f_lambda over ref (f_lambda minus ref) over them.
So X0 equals 5927.9 Angstrom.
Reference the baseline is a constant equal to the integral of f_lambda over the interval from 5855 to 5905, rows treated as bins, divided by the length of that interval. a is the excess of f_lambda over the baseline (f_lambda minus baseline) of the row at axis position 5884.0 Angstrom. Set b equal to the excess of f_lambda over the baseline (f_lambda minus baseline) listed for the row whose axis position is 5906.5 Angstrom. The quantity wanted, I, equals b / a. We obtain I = 0.3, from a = 1.4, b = 0.4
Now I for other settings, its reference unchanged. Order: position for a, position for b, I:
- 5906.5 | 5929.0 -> 0.9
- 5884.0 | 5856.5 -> -0.2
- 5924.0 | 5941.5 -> 0.0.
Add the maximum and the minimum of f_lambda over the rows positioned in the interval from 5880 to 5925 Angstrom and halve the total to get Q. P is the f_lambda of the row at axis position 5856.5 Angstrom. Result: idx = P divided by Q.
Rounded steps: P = 14.78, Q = 14.5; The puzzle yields 1.02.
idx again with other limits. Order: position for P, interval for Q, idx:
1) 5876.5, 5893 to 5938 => 1.29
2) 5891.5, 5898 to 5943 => 0.95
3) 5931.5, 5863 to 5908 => 1.02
